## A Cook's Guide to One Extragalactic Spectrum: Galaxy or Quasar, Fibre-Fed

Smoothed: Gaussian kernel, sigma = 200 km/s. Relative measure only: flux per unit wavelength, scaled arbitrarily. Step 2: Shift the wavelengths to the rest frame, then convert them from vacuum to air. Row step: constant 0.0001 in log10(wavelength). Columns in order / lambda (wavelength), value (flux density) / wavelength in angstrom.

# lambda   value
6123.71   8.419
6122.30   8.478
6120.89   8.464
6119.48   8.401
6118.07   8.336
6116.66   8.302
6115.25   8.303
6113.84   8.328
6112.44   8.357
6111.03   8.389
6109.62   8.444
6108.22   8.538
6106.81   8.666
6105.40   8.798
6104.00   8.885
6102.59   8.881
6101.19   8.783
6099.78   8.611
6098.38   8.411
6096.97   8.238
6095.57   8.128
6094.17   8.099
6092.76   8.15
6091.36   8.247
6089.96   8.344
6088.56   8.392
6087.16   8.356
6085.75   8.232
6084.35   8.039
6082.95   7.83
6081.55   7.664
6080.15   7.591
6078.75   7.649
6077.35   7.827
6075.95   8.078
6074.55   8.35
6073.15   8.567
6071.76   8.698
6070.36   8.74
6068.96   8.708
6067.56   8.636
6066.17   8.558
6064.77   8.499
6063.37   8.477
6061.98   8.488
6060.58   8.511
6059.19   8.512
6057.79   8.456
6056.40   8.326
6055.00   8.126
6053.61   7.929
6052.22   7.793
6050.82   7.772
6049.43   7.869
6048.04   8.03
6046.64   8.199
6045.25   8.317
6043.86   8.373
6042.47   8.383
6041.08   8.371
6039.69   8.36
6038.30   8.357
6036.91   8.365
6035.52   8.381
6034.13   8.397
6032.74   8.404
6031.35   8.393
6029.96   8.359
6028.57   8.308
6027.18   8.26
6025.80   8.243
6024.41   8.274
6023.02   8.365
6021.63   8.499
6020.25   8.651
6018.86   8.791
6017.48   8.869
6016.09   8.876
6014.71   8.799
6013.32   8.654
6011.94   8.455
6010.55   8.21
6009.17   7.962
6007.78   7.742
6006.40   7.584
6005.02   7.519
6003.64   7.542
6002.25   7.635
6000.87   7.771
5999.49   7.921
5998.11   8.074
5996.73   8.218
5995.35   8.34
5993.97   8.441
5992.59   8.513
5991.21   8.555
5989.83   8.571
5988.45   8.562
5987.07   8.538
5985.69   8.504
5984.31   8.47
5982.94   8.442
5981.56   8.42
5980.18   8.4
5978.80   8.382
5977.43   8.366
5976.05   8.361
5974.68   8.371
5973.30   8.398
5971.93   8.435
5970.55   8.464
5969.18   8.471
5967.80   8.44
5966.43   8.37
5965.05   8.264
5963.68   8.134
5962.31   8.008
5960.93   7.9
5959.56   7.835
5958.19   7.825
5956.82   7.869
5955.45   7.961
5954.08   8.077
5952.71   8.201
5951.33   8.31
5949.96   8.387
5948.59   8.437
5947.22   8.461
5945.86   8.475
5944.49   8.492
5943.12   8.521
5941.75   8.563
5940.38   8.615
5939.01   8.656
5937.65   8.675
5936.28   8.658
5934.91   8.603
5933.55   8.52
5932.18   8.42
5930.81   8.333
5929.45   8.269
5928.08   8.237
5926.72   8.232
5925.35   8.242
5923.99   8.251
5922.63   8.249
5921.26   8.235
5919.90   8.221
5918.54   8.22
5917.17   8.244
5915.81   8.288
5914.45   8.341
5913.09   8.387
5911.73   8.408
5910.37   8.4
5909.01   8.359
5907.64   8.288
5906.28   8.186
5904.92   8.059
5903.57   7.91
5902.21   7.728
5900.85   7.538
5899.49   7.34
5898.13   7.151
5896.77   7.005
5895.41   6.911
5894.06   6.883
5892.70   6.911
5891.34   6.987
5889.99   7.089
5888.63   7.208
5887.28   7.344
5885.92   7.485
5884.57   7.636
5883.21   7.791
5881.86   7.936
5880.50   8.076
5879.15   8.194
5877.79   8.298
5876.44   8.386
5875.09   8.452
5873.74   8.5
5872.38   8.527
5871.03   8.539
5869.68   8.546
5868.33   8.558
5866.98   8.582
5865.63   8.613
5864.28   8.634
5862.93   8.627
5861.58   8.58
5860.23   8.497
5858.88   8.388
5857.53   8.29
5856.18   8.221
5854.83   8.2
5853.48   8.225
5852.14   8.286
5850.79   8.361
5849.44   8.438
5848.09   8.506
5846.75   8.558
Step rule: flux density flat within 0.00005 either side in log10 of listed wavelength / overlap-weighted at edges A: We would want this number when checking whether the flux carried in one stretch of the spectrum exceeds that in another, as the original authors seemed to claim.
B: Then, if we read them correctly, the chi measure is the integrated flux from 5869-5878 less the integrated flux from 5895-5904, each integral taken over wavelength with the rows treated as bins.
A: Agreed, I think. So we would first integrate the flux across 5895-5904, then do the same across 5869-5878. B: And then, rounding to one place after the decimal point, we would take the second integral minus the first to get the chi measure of 10.1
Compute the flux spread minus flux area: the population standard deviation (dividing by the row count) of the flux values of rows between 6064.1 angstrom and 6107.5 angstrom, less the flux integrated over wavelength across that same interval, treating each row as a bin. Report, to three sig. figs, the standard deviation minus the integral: -362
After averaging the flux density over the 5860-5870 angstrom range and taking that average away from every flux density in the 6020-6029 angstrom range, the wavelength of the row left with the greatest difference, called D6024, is 6020.25 angstrom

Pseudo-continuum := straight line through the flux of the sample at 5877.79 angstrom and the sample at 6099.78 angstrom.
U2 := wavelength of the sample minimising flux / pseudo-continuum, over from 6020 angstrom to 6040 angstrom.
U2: 6025.80 angstrom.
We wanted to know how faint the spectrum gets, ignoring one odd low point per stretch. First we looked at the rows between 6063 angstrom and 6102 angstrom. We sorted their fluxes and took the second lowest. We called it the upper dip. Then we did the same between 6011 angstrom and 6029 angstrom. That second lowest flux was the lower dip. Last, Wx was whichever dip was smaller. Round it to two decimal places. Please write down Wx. 7.65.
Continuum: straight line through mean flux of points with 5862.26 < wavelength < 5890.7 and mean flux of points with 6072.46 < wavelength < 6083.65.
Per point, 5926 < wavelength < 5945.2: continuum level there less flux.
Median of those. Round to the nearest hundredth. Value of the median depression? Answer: -0.44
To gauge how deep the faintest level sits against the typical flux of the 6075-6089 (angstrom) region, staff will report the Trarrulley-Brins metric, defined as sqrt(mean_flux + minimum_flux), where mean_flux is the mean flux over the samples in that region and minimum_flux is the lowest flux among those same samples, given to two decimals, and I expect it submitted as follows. 3.94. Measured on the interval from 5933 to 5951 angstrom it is 4.11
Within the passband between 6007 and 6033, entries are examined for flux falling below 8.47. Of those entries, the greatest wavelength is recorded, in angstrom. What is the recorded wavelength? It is 6032.74 angstrom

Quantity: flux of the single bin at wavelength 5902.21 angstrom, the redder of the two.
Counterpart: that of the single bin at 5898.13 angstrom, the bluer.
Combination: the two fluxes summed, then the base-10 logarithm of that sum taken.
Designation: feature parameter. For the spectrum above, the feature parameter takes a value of 1.17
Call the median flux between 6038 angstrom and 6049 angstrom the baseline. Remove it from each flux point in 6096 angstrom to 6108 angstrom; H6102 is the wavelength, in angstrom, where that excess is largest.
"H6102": 6104.00 angstrom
